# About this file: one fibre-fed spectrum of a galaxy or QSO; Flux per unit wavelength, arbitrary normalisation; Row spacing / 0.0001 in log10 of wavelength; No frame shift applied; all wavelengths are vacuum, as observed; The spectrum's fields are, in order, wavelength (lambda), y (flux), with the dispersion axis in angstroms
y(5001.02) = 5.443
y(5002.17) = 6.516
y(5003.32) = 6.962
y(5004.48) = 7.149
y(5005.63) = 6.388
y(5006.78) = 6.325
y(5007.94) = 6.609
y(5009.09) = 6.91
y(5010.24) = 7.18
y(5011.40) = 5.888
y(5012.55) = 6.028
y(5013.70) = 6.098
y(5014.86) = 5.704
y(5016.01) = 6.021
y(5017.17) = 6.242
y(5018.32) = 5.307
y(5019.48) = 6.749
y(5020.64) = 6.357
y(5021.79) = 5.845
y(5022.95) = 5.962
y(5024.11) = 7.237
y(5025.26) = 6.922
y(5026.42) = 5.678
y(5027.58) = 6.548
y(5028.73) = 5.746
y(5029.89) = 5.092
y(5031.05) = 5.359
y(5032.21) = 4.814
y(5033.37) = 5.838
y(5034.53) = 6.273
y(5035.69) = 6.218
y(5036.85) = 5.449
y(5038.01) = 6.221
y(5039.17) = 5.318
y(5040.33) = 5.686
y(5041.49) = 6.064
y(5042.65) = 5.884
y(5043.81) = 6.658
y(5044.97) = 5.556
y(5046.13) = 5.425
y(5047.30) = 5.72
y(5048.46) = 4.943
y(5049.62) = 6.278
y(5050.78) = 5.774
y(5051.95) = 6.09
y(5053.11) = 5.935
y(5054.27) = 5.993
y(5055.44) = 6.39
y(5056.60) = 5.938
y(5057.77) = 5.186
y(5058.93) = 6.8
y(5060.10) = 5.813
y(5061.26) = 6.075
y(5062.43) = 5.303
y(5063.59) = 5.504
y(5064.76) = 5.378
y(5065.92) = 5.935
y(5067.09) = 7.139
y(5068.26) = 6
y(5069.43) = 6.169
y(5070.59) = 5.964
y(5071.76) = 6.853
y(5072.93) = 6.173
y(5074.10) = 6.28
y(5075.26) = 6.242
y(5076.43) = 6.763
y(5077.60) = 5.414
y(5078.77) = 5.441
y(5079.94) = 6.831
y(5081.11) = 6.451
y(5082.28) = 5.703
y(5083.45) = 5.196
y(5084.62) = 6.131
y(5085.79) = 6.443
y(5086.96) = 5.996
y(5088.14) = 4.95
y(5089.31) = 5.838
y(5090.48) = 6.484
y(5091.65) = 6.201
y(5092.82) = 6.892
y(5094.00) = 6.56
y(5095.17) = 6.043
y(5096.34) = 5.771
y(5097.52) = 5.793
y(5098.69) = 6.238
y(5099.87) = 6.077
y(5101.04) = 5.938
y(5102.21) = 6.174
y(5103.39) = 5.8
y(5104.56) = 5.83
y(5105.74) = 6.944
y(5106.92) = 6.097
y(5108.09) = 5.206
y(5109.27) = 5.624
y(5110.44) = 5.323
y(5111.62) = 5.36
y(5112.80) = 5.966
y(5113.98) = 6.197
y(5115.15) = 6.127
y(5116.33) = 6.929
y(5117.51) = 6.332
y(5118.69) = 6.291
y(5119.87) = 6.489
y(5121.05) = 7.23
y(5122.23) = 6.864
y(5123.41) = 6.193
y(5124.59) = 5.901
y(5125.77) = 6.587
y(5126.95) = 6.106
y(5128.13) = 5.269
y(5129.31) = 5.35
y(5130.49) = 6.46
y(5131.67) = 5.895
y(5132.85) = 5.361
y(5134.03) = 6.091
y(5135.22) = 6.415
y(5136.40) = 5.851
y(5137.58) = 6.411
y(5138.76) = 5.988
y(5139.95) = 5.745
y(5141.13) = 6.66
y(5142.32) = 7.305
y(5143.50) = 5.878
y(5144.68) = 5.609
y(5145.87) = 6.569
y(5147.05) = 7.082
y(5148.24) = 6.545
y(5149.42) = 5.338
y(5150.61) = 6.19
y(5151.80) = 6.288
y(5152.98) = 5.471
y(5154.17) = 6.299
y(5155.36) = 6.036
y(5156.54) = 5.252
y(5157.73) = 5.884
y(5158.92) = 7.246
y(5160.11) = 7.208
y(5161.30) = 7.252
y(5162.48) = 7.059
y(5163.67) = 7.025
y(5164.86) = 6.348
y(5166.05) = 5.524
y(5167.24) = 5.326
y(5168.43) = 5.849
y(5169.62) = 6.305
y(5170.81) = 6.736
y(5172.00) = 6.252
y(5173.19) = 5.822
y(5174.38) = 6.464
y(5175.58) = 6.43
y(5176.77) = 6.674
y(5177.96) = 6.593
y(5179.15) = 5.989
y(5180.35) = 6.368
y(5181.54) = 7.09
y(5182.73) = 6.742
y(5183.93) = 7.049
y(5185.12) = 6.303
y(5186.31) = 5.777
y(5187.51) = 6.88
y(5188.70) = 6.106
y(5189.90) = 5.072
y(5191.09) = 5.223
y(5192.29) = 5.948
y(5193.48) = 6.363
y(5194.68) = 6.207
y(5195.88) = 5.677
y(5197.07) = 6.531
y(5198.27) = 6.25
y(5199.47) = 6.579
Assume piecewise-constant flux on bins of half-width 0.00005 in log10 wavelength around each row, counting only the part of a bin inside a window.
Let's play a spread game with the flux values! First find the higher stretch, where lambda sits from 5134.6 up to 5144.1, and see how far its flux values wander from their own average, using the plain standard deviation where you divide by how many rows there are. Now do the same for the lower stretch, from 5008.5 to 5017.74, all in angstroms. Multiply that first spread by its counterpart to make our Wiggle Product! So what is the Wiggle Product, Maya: 0.24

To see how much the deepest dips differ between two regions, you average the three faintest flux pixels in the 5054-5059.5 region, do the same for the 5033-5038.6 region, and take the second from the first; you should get -0.1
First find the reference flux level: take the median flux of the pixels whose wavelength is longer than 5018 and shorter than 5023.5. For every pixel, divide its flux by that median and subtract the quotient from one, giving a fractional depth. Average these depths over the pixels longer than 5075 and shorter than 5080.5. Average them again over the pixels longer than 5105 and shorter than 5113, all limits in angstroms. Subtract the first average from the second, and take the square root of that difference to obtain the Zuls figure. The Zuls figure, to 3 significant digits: 0.242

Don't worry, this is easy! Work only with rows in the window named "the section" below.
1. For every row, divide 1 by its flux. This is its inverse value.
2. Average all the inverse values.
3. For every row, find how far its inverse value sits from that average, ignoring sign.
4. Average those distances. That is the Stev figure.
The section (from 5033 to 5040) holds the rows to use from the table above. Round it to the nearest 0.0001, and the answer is 0.0103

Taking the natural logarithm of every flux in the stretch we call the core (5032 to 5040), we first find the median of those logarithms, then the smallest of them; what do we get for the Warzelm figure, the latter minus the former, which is -0.19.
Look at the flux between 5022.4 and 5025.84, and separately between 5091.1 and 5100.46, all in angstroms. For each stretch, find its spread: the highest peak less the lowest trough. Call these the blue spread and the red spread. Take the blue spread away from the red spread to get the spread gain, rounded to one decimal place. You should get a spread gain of -0.2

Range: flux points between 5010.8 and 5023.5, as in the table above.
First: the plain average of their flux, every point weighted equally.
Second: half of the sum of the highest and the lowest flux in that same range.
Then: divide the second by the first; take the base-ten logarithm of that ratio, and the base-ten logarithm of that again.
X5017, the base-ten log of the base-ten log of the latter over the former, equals -3.15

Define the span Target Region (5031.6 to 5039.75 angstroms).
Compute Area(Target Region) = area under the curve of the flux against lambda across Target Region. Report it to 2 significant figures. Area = 47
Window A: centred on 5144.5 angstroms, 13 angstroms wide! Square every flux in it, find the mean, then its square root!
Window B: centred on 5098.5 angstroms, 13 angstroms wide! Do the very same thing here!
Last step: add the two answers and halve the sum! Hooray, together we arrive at 6.20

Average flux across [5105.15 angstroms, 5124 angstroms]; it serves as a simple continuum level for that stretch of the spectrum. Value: 6.20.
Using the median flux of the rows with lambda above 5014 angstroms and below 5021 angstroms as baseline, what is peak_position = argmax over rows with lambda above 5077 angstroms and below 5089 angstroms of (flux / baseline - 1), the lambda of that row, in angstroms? 5079.94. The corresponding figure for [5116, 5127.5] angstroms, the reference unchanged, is 5121.05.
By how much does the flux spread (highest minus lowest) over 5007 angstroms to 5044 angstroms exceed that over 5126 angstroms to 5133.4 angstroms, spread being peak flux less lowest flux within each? 1.2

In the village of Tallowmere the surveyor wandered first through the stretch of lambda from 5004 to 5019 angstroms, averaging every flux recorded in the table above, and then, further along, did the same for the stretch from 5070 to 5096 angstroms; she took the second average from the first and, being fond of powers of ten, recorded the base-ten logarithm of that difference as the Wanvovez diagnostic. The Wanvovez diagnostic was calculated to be -0.78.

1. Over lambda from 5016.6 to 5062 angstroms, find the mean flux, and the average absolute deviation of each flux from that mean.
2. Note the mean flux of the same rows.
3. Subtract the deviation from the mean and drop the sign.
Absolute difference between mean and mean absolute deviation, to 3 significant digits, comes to 5.51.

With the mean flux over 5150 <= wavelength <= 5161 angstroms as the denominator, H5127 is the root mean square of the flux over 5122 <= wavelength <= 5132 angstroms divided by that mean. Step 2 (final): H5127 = 0.98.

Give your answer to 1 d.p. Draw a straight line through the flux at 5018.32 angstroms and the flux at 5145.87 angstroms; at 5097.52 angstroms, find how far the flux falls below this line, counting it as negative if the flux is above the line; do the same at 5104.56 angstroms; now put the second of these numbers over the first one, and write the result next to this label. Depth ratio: 1.1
